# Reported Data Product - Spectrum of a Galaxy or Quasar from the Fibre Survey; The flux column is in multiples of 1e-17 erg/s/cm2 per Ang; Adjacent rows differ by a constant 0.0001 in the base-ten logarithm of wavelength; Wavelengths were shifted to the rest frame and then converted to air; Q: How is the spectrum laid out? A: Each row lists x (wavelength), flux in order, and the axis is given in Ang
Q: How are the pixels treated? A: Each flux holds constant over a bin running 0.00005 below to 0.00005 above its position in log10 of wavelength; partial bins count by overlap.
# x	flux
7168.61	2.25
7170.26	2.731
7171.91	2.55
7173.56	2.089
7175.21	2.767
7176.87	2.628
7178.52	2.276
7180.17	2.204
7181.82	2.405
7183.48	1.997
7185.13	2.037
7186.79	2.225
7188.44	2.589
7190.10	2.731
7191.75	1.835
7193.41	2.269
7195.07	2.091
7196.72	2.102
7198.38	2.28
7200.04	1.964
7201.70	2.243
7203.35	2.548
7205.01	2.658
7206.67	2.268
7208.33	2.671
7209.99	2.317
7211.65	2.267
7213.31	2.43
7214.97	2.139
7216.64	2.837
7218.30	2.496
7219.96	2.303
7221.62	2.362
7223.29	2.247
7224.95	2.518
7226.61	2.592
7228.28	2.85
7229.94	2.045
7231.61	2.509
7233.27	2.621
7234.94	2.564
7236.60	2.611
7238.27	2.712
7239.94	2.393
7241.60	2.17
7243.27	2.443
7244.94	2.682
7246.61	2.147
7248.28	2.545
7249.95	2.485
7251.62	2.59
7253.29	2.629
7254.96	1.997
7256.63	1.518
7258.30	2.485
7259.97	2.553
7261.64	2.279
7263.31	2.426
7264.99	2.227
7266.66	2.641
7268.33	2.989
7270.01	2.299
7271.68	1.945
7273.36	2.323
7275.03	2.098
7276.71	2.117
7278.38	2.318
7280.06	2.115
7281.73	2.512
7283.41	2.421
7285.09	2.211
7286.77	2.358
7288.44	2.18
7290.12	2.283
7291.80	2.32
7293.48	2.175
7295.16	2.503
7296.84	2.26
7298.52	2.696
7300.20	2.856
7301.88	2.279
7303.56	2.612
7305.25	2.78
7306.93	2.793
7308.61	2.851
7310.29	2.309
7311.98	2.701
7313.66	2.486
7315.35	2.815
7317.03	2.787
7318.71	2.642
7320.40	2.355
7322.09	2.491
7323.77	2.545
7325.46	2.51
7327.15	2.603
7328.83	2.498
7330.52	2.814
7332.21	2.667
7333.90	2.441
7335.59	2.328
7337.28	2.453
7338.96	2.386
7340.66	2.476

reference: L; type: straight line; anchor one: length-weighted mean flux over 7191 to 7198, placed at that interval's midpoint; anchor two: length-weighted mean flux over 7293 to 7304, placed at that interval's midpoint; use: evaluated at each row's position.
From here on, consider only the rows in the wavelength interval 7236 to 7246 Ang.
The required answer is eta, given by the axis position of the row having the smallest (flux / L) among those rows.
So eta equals 7241.60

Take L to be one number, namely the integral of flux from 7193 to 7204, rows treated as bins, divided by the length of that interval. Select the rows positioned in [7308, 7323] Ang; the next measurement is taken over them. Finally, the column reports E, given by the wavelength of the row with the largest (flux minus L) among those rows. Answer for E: 7308.61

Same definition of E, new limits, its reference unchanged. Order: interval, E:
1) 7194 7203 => 7198.38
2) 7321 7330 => 7327.15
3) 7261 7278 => 7268.33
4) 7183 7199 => 7190.10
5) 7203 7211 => 7208.33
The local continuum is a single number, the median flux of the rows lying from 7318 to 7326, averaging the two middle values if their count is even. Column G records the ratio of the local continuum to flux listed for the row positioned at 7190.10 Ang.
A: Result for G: 0.919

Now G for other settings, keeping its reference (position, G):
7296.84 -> 1.111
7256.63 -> 1.653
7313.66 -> 1.010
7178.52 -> 1.103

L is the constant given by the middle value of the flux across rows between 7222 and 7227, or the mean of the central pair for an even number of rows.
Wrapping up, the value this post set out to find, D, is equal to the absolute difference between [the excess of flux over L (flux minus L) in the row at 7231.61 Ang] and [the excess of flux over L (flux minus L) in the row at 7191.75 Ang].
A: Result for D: 0.67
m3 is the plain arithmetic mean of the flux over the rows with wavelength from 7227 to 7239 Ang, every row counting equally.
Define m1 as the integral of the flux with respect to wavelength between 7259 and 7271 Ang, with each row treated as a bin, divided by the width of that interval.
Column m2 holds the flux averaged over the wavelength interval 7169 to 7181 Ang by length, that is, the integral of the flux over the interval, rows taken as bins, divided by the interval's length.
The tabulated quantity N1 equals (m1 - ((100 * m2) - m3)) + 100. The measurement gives -141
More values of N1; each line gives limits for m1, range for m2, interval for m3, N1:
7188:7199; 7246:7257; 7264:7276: -126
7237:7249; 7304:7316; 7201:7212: -162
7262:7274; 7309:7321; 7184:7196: -155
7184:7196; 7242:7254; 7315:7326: -144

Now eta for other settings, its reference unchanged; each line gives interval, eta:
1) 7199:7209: 7200.04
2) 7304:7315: 7310.29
